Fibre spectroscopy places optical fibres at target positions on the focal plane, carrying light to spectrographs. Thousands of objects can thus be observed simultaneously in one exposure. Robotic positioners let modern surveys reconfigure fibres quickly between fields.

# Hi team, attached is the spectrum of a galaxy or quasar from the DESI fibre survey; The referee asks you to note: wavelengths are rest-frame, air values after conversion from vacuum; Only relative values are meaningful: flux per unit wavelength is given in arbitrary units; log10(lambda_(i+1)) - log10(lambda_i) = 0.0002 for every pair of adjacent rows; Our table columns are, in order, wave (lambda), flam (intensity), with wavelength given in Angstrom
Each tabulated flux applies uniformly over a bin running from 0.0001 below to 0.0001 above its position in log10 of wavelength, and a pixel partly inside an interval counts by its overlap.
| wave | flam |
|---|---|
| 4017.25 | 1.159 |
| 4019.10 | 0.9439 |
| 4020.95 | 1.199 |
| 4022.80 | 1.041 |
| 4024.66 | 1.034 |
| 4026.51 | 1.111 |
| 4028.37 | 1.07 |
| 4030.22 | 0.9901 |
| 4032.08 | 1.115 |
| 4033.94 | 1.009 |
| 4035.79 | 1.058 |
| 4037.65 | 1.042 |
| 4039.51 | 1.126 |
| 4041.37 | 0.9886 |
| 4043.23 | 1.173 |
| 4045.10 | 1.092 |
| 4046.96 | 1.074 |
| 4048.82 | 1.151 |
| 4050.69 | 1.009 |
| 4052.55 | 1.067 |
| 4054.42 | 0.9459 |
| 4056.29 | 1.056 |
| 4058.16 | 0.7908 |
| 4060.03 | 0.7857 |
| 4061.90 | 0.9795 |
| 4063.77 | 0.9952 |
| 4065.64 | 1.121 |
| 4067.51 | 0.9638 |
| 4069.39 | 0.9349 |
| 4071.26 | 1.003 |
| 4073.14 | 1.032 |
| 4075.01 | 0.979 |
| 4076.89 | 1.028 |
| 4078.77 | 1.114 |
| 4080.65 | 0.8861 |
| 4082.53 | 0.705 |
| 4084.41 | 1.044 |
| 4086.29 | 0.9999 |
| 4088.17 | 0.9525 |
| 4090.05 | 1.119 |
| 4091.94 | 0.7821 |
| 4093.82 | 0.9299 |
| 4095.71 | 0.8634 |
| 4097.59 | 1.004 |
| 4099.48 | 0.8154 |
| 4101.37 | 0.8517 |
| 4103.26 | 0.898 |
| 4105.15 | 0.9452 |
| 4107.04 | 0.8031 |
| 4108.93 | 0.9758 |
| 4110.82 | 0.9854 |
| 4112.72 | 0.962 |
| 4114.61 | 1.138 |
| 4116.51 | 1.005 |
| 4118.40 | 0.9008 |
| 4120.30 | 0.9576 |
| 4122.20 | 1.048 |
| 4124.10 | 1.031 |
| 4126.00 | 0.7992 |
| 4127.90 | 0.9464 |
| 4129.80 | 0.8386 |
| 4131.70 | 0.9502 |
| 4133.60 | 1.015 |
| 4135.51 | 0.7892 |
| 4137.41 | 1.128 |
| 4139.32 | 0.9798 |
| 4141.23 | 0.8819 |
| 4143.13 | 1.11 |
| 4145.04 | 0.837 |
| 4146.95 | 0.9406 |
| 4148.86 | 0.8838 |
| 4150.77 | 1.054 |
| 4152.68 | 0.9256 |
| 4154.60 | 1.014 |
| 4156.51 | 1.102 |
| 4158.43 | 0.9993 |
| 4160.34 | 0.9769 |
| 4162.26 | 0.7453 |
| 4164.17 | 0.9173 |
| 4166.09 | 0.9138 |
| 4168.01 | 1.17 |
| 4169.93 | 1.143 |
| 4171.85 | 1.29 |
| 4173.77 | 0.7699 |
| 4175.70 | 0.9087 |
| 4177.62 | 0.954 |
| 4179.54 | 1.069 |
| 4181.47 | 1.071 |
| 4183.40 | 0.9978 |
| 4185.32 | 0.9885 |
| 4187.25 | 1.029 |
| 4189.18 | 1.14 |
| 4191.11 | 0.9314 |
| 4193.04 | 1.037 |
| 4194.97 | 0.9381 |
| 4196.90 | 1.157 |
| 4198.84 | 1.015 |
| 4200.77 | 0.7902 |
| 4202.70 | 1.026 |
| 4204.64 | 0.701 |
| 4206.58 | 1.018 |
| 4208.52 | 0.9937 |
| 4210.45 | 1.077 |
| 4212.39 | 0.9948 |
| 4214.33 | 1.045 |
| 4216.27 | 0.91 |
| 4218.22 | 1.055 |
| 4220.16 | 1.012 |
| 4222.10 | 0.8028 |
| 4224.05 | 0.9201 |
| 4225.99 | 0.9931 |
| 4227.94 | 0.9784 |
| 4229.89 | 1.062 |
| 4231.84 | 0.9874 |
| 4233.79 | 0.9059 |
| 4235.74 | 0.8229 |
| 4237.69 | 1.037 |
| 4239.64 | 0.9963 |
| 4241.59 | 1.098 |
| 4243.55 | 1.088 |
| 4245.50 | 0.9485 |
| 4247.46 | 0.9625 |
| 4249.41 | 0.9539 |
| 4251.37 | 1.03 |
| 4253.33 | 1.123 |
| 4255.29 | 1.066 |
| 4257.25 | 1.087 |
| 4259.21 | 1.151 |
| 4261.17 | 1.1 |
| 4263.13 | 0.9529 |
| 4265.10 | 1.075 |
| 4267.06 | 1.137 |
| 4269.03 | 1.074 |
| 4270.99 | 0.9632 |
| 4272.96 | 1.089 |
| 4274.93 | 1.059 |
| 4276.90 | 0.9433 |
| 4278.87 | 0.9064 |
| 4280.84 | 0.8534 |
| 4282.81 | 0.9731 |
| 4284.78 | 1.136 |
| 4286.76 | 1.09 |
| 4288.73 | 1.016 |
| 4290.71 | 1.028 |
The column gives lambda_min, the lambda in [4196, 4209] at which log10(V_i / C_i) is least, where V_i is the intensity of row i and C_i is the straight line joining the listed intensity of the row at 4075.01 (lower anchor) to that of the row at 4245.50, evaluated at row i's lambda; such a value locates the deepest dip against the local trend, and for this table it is 4204.64 Angstrom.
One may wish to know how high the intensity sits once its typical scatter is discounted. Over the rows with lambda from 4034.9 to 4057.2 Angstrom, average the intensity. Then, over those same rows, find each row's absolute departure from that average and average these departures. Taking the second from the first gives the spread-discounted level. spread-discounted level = 1.02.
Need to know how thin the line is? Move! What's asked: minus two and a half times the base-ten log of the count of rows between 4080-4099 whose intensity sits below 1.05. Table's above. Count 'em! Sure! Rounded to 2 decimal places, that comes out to -2.39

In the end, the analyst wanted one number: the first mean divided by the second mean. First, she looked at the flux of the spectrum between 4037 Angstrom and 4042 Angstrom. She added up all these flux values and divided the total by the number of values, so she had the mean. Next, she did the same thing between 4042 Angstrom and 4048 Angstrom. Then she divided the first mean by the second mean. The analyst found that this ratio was 0.95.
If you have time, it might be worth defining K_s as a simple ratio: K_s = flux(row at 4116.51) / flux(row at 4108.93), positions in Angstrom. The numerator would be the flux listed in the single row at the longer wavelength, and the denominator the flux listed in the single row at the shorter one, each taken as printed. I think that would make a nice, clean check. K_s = 1.03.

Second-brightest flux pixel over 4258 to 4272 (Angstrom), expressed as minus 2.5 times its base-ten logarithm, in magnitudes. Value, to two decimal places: -0.14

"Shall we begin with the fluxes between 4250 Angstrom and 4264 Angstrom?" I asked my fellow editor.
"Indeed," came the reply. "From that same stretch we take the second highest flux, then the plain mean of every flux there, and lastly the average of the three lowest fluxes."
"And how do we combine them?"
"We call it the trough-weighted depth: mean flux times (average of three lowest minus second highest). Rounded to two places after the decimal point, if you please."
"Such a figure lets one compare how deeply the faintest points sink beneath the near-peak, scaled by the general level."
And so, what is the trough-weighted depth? -0.11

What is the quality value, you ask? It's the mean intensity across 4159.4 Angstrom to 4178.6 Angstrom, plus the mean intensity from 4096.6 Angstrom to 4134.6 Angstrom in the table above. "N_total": 1.92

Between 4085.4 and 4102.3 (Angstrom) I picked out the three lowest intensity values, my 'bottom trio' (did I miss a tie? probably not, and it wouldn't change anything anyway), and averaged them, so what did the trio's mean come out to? 0.82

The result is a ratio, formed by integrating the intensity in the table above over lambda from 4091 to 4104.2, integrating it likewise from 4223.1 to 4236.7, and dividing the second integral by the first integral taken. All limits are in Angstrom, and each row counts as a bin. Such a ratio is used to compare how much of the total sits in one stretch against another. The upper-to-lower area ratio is 1.12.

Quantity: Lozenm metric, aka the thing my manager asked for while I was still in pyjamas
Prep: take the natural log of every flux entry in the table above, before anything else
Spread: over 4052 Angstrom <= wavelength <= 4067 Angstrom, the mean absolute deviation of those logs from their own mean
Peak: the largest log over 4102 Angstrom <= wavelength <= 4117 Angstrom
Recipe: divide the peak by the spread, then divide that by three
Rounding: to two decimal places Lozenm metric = 0.42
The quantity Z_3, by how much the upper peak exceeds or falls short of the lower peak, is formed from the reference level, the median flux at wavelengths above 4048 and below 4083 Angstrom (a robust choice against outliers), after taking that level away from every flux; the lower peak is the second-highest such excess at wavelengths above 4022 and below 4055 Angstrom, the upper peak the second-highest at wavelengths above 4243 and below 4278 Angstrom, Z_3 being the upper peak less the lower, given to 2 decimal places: -0.01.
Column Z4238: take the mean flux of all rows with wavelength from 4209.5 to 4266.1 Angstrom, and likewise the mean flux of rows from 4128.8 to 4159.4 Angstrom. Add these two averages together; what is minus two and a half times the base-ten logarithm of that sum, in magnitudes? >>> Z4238 -0.74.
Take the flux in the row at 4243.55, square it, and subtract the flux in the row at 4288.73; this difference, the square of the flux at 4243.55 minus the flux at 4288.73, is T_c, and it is 0.17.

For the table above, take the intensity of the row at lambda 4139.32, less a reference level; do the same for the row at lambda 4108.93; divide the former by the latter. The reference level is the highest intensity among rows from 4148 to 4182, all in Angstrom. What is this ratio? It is 0.99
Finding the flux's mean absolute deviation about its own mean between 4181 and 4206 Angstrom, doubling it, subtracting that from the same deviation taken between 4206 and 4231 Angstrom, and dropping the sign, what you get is 0.13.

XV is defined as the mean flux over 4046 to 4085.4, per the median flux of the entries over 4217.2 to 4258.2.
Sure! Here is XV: 0.99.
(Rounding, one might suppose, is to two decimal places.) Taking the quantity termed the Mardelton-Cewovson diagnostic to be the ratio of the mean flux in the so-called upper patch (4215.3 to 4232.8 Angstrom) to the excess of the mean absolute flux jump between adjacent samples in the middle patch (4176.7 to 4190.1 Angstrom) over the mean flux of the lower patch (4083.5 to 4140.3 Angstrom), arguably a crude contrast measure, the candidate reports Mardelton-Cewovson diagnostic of -1.09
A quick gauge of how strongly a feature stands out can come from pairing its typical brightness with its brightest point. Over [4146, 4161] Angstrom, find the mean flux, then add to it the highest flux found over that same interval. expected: 2.09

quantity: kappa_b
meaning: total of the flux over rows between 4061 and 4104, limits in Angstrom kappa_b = 22.0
